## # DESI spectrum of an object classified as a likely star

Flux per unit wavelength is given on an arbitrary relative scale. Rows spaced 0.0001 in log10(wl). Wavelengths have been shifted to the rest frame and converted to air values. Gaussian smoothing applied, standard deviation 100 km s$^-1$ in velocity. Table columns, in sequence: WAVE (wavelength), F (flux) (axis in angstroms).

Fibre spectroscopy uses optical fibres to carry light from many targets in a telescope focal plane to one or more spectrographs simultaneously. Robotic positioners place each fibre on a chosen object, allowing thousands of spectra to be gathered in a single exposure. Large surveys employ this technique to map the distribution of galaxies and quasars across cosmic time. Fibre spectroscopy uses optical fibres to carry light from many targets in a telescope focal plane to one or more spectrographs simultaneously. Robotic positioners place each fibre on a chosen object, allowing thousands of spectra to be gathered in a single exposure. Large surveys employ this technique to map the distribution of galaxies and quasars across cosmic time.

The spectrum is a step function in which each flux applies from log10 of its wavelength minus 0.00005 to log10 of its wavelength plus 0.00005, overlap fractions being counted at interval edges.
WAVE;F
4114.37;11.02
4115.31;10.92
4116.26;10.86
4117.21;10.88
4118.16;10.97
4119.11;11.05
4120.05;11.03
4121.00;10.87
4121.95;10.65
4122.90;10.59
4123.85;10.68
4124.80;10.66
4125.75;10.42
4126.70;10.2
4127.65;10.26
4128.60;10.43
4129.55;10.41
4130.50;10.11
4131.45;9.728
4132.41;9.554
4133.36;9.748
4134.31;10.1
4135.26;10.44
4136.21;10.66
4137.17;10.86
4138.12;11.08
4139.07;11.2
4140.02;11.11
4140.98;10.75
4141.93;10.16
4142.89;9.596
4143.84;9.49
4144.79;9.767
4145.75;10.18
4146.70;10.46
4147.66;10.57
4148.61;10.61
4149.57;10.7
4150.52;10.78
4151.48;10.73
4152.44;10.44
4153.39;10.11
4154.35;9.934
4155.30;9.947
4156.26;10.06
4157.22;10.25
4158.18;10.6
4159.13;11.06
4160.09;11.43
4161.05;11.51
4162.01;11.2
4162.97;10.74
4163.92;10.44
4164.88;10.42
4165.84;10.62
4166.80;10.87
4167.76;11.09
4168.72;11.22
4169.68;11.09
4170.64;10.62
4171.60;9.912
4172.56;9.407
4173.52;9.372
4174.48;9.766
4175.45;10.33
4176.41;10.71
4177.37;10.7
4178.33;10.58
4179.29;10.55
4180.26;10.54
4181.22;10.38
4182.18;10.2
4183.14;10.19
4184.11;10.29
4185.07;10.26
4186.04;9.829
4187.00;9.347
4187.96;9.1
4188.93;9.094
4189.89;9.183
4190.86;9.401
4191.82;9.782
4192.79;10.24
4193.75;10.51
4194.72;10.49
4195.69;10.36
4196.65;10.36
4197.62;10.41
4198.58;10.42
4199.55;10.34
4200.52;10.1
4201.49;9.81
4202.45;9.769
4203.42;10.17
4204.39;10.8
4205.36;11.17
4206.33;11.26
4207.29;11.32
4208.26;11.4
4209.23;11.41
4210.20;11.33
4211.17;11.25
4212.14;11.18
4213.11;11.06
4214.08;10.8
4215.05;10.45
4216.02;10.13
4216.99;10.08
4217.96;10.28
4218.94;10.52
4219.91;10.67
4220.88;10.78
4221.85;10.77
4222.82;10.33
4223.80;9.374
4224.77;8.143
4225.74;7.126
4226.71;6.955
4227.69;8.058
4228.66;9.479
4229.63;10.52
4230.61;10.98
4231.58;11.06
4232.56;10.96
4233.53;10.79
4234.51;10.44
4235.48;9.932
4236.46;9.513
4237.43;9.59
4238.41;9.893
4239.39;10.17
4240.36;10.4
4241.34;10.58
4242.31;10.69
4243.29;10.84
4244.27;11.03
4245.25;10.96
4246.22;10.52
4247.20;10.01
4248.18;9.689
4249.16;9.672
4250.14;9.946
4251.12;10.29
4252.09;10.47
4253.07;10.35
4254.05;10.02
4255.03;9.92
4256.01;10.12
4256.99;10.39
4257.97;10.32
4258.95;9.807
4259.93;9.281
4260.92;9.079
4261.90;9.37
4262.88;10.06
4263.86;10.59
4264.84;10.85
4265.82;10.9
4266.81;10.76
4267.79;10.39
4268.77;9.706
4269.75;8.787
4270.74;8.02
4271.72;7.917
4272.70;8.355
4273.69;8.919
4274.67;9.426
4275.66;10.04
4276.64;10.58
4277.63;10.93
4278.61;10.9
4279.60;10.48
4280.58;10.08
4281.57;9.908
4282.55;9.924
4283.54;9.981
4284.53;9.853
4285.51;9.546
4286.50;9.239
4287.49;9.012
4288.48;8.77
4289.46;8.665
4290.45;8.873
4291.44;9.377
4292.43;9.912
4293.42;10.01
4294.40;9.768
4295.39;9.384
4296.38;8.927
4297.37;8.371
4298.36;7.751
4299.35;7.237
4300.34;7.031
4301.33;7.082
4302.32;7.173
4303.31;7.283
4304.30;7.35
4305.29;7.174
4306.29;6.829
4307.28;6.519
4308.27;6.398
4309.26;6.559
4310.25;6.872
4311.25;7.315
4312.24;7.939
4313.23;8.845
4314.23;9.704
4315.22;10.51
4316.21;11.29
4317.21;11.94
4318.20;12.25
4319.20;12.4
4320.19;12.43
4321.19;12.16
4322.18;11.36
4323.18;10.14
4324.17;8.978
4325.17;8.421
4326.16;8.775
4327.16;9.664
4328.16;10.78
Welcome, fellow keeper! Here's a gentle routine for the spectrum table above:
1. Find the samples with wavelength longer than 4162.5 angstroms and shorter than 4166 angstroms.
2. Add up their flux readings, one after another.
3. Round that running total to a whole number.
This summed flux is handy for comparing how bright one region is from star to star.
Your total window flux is 42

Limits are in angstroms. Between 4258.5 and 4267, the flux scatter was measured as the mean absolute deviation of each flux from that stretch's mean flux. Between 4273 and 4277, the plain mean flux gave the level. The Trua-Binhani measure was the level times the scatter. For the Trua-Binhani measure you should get 6.0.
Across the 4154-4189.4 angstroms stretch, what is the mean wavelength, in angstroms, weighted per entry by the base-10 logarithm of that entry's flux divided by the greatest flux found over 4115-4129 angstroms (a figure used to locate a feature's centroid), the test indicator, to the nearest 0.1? 4176.0 angstroms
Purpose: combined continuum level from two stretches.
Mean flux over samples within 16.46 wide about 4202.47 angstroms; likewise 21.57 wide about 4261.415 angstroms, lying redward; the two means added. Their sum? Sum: 20.5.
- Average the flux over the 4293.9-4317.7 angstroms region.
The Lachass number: 8.1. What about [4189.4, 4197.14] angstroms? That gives 10.0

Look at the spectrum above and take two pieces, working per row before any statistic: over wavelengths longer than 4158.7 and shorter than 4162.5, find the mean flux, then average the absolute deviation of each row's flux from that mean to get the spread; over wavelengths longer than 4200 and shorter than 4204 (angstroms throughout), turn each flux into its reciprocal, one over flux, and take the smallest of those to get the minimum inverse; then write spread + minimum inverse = 0.27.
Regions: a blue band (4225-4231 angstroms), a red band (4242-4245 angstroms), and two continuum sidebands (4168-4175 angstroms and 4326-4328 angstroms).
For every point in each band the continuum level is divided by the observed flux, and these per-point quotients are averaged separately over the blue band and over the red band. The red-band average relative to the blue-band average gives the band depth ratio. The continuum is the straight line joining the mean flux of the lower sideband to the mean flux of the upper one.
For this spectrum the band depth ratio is 0.78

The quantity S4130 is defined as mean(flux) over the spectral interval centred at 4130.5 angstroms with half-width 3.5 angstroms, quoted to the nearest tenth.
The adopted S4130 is 10.0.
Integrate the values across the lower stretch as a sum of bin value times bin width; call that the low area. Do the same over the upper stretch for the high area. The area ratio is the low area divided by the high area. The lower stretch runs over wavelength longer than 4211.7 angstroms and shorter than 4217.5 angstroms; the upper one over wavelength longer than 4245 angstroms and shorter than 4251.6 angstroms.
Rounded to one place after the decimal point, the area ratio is 0.9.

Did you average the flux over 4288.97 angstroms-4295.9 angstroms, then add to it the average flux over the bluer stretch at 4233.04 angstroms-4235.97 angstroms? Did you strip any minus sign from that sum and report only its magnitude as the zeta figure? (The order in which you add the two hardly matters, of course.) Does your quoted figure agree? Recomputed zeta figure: 19.8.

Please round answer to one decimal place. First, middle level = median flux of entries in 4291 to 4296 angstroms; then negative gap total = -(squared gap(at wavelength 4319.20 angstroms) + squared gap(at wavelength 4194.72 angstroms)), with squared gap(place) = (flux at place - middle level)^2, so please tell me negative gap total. -7.4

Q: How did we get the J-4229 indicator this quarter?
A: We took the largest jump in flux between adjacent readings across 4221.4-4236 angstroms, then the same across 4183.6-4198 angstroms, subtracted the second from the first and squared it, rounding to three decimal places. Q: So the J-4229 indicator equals 0.882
